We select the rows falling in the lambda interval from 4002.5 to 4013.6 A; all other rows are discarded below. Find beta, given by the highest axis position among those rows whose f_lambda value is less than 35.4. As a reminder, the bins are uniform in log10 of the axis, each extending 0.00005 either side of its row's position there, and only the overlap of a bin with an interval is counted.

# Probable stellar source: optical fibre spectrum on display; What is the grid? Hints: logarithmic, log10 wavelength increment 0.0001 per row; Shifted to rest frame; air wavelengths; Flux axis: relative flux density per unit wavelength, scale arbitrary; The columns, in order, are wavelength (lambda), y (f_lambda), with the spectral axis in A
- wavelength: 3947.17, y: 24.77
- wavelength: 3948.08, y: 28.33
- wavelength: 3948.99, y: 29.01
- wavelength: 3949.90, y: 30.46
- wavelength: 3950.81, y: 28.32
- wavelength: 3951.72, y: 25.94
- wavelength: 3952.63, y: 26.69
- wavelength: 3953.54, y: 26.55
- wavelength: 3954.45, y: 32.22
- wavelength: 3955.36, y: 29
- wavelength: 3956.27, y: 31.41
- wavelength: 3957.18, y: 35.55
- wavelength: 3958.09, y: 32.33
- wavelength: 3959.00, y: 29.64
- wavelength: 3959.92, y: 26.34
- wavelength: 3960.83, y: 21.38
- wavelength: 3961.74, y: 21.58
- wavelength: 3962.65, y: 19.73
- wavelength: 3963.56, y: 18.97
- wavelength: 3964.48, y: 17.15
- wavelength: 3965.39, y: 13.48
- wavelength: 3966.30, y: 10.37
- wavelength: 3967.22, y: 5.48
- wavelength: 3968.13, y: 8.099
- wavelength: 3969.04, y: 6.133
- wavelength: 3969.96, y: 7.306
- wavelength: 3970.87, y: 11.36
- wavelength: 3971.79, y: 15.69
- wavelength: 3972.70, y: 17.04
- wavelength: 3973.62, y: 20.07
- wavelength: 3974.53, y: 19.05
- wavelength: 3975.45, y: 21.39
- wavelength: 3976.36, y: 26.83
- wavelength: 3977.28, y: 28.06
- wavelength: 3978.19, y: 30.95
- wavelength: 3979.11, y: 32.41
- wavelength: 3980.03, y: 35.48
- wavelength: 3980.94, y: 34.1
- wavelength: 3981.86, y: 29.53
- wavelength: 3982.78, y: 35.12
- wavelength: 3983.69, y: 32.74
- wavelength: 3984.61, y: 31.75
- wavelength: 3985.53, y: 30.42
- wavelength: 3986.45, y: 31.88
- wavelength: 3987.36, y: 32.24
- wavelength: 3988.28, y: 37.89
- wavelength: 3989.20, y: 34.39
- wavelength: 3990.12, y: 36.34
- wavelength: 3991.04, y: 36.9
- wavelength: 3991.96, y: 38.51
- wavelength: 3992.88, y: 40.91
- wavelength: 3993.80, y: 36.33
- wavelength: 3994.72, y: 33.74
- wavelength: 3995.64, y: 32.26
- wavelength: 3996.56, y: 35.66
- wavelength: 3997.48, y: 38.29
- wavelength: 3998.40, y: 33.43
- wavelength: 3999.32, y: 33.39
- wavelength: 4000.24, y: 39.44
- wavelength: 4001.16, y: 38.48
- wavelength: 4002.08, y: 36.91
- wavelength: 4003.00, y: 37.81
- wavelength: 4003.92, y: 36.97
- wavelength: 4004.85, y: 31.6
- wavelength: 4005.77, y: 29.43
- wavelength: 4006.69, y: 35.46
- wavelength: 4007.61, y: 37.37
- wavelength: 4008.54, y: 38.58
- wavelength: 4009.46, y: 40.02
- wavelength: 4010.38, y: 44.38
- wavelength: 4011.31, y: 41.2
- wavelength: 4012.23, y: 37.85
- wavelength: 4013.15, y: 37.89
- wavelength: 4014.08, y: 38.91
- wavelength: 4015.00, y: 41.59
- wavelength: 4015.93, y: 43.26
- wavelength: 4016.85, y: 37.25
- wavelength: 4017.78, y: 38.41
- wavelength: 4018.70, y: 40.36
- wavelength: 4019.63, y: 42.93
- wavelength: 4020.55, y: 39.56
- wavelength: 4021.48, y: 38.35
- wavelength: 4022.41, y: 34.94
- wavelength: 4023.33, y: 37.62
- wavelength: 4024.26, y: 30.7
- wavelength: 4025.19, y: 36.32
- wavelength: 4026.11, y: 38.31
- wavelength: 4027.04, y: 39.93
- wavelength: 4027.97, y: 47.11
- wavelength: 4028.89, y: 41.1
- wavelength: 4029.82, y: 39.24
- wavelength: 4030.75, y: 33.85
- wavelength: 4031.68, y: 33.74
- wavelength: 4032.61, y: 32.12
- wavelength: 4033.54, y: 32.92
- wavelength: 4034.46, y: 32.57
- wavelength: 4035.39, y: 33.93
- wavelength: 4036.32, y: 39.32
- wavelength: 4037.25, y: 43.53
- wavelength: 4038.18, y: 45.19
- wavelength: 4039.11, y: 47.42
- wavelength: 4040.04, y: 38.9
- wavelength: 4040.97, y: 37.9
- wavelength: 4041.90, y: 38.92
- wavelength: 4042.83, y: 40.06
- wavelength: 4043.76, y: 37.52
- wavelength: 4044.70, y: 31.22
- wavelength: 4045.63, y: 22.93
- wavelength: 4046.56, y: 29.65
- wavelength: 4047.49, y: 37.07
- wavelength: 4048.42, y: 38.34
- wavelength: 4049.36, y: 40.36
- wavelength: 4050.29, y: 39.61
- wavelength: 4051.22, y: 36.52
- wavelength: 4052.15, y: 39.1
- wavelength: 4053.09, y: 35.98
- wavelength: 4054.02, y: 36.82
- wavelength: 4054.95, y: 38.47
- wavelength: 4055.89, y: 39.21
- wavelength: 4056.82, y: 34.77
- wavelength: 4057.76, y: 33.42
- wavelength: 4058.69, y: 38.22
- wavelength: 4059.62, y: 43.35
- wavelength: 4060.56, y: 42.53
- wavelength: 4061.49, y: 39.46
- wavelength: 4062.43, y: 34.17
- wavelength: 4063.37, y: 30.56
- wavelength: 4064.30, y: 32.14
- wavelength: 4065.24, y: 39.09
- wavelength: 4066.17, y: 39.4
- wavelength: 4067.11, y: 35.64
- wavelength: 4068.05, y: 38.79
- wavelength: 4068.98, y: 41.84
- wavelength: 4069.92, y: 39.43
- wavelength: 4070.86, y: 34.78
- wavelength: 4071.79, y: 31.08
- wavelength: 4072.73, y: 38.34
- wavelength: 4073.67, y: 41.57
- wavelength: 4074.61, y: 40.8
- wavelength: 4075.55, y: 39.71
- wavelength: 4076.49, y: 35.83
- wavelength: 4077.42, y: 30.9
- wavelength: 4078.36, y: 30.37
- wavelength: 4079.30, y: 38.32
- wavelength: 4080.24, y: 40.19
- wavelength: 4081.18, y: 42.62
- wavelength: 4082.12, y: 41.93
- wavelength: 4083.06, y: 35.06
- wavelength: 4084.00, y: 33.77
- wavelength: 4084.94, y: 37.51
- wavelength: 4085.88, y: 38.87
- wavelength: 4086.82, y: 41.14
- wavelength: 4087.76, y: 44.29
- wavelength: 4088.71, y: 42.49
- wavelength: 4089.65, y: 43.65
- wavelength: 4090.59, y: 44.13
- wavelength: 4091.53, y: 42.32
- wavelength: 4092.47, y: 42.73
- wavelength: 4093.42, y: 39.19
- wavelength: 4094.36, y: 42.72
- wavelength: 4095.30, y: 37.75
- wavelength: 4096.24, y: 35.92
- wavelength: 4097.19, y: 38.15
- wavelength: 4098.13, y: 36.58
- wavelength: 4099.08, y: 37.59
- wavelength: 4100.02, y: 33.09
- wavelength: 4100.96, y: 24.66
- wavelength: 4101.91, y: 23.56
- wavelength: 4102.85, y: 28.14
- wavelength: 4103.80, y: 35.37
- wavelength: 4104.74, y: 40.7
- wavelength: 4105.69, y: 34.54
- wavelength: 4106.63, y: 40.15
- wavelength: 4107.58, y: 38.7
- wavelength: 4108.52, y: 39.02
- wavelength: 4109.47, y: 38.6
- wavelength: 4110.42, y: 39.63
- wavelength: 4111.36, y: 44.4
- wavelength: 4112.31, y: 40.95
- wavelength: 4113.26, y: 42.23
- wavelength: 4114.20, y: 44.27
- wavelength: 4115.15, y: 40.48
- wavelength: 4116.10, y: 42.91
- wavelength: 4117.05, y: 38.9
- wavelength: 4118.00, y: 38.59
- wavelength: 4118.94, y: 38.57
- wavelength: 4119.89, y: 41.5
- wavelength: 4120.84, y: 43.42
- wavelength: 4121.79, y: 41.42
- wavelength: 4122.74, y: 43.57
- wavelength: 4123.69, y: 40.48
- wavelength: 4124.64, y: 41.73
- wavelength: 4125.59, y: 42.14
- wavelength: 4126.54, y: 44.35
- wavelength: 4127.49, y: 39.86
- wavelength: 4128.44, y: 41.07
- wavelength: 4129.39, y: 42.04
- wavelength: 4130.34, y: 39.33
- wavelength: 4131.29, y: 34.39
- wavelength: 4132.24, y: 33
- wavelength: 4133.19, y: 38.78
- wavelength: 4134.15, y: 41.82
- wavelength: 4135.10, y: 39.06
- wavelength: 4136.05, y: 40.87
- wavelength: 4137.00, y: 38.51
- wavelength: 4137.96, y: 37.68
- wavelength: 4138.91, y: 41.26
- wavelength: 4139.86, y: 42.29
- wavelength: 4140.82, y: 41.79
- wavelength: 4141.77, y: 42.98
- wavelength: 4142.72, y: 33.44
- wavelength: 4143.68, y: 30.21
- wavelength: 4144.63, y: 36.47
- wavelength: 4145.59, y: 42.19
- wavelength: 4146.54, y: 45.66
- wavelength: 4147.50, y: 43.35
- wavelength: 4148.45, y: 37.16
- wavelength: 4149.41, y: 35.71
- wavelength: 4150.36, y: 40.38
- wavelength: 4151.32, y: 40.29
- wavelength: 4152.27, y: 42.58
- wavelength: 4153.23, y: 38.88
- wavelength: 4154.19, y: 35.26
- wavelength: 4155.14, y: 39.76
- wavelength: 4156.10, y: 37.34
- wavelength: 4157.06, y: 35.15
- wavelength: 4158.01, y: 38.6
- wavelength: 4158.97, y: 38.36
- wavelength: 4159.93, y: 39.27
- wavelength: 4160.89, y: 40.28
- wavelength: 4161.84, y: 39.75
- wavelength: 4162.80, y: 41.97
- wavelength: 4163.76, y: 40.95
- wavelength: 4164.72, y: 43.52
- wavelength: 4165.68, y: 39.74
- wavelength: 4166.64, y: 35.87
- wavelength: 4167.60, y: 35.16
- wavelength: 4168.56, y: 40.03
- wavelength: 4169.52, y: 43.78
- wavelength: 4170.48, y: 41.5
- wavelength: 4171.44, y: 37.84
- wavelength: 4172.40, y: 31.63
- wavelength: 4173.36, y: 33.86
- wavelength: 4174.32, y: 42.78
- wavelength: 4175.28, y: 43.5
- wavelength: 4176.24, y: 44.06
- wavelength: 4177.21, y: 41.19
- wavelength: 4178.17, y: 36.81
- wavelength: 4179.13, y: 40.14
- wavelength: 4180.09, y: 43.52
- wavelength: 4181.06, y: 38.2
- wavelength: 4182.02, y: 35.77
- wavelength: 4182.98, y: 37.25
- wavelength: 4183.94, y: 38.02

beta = 4005.77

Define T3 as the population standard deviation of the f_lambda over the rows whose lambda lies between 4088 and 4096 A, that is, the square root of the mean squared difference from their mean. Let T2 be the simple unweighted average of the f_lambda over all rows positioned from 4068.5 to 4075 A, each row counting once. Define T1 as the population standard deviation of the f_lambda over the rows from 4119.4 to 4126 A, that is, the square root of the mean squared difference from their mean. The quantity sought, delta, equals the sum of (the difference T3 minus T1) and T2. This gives 39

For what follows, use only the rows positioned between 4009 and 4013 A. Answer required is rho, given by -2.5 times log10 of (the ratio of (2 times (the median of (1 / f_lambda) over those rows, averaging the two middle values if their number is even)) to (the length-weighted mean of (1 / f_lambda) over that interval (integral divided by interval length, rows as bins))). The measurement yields -0.748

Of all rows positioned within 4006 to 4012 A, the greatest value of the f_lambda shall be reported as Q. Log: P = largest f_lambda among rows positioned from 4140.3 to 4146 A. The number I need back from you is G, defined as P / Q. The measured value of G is 1.0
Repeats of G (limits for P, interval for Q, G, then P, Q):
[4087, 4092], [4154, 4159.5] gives 1.1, 44.29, 39.76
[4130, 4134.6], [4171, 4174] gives 1.1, 41.82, 37.84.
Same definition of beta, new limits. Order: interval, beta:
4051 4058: 4057.76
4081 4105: 4103.80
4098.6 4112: 4105.69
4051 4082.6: 4078.36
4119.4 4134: 4132.24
